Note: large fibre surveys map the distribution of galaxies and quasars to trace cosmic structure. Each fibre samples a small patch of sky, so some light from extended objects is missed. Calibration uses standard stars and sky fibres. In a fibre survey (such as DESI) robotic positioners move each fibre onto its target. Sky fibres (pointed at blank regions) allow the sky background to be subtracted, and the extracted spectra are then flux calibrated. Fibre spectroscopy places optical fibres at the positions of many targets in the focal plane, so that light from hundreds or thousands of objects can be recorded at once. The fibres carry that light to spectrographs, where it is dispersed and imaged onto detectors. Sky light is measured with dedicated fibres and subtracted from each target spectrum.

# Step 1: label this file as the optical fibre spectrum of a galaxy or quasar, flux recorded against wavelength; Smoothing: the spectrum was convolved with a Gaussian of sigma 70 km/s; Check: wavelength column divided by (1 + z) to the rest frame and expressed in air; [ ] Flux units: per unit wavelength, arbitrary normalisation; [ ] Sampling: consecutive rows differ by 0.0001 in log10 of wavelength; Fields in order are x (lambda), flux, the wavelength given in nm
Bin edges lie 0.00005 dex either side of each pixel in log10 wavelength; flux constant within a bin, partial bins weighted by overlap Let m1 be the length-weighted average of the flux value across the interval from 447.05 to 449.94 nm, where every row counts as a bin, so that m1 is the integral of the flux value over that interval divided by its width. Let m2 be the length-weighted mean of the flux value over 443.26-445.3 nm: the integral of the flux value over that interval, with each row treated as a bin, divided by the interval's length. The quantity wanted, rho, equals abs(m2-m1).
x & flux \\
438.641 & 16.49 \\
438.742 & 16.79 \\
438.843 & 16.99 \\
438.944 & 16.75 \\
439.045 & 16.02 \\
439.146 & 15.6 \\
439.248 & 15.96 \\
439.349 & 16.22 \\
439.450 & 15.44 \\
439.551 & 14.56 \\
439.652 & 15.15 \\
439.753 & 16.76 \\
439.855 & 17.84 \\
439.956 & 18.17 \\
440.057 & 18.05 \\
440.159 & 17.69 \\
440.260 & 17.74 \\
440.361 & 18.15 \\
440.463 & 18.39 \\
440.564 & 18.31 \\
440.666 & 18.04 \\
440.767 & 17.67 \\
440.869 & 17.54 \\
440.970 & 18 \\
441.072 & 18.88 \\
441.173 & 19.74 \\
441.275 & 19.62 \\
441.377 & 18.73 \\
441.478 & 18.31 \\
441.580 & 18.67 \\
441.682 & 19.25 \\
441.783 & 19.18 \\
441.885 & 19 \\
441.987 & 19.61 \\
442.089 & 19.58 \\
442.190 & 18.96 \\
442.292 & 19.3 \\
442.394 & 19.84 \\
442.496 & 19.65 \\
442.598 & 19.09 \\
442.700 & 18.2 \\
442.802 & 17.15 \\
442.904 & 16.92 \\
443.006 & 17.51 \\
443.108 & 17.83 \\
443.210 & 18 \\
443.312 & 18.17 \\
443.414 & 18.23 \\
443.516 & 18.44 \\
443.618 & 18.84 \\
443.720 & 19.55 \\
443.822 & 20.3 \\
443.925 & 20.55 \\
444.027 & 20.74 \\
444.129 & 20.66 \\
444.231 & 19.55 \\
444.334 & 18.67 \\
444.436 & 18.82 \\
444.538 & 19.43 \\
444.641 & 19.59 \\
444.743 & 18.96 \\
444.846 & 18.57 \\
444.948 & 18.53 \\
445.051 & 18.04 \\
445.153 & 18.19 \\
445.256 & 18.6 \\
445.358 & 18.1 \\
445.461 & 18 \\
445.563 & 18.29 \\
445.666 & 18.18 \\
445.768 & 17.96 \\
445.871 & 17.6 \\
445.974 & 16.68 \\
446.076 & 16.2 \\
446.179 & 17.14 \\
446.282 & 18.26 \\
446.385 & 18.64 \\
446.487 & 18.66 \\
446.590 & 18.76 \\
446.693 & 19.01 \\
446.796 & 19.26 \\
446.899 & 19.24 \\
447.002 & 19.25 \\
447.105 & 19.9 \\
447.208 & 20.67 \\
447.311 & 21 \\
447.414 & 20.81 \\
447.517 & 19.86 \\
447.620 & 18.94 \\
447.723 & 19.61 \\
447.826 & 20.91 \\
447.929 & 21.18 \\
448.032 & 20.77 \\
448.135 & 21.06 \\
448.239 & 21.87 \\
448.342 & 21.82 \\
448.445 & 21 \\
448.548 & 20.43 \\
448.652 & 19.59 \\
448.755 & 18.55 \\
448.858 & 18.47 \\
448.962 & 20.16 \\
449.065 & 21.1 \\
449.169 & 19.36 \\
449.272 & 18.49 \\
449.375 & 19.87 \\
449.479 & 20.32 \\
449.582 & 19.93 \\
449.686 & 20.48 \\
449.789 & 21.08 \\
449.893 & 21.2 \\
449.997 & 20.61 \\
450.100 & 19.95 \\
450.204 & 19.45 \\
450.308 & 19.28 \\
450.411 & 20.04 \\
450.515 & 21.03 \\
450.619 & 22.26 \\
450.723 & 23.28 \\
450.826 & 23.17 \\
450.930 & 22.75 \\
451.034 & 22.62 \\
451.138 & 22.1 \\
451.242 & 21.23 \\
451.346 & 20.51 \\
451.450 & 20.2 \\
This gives 1.2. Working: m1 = 20.3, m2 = 19.1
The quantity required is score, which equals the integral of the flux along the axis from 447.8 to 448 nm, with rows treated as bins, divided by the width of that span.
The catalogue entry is 21.1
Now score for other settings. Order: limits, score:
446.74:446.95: 19.2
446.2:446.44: 18.3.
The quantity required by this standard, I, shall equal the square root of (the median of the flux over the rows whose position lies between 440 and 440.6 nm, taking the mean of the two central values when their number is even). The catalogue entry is 4.25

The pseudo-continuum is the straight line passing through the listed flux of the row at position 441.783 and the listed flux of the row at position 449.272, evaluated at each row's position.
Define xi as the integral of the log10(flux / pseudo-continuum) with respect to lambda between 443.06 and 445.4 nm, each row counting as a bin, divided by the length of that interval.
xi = 0.000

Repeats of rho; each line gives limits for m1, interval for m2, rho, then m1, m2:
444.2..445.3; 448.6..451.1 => 1.8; 18.8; 20.6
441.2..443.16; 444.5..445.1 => 0.1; 18.8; 18.8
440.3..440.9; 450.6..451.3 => 4.5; 18.0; 22.5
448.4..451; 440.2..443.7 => 1.9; 20.5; 18.6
